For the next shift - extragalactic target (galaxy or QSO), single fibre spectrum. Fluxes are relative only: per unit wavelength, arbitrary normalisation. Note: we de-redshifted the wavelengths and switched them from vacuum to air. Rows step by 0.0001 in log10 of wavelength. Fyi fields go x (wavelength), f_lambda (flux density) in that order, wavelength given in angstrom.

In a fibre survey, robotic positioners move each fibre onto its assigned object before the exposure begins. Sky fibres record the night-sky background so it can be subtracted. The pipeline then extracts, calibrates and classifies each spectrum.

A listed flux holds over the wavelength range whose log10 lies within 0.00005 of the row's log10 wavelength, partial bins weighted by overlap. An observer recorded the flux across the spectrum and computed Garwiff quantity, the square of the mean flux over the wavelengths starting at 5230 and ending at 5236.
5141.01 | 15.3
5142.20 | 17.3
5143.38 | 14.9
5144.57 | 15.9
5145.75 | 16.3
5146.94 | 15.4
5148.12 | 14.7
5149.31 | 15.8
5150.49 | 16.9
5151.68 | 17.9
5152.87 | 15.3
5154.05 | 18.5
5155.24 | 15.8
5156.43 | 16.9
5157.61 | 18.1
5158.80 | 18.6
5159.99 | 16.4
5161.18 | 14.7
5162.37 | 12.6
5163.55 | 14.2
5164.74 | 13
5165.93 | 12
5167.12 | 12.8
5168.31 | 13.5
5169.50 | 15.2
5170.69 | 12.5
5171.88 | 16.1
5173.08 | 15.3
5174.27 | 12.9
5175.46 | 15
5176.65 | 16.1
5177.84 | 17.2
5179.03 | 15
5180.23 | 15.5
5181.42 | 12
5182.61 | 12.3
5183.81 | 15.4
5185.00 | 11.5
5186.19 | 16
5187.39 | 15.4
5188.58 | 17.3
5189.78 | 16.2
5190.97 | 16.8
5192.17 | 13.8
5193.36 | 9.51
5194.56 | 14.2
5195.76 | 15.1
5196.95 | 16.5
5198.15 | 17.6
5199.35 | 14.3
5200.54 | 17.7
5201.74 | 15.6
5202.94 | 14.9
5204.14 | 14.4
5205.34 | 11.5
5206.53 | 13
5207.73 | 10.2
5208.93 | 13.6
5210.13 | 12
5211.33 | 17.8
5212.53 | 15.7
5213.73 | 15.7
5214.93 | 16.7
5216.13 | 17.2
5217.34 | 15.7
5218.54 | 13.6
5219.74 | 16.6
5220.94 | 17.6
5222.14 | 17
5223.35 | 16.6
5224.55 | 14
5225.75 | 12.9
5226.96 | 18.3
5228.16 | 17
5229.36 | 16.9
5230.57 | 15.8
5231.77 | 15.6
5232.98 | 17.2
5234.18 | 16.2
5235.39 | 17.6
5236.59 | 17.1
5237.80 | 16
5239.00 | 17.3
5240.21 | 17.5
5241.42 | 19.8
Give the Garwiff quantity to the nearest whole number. 272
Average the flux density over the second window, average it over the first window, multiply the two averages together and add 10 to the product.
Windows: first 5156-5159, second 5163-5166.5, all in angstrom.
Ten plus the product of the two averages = 243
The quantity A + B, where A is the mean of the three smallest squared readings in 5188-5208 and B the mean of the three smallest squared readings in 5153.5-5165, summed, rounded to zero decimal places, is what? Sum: 285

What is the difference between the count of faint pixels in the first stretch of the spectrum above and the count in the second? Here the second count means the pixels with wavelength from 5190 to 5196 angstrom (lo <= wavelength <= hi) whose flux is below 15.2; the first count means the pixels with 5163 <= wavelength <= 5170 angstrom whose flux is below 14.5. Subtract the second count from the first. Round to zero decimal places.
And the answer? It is 1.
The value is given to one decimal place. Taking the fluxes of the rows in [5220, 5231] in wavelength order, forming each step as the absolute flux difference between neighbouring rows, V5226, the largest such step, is 5.4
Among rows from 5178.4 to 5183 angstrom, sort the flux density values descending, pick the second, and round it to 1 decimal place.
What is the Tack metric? 15.0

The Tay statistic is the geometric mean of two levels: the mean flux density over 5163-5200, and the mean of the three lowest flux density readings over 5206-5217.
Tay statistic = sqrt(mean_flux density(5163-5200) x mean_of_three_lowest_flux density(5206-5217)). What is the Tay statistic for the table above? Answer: 13.1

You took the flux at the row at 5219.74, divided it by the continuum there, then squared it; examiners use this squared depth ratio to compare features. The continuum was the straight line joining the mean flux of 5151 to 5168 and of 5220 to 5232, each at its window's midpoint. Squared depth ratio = 1.1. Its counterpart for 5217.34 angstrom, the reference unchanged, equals 1.0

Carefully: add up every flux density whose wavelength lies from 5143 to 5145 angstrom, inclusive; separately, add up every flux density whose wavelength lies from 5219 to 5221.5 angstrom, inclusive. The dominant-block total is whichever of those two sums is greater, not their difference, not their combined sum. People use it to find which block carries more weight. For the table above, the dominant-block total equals 34.2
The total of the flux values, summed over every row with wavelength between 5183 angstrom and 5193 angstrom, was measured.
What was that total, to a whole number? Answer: 122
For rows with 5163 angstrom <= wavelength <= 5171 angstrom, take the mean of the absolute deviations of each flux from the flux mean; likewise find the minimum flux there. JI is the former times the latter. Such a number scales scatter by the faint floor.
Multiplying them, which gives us 10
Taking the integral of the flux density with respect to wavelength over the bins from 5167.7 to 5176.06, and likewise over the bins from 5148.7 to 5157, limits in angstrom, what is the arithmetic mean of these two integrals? 129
